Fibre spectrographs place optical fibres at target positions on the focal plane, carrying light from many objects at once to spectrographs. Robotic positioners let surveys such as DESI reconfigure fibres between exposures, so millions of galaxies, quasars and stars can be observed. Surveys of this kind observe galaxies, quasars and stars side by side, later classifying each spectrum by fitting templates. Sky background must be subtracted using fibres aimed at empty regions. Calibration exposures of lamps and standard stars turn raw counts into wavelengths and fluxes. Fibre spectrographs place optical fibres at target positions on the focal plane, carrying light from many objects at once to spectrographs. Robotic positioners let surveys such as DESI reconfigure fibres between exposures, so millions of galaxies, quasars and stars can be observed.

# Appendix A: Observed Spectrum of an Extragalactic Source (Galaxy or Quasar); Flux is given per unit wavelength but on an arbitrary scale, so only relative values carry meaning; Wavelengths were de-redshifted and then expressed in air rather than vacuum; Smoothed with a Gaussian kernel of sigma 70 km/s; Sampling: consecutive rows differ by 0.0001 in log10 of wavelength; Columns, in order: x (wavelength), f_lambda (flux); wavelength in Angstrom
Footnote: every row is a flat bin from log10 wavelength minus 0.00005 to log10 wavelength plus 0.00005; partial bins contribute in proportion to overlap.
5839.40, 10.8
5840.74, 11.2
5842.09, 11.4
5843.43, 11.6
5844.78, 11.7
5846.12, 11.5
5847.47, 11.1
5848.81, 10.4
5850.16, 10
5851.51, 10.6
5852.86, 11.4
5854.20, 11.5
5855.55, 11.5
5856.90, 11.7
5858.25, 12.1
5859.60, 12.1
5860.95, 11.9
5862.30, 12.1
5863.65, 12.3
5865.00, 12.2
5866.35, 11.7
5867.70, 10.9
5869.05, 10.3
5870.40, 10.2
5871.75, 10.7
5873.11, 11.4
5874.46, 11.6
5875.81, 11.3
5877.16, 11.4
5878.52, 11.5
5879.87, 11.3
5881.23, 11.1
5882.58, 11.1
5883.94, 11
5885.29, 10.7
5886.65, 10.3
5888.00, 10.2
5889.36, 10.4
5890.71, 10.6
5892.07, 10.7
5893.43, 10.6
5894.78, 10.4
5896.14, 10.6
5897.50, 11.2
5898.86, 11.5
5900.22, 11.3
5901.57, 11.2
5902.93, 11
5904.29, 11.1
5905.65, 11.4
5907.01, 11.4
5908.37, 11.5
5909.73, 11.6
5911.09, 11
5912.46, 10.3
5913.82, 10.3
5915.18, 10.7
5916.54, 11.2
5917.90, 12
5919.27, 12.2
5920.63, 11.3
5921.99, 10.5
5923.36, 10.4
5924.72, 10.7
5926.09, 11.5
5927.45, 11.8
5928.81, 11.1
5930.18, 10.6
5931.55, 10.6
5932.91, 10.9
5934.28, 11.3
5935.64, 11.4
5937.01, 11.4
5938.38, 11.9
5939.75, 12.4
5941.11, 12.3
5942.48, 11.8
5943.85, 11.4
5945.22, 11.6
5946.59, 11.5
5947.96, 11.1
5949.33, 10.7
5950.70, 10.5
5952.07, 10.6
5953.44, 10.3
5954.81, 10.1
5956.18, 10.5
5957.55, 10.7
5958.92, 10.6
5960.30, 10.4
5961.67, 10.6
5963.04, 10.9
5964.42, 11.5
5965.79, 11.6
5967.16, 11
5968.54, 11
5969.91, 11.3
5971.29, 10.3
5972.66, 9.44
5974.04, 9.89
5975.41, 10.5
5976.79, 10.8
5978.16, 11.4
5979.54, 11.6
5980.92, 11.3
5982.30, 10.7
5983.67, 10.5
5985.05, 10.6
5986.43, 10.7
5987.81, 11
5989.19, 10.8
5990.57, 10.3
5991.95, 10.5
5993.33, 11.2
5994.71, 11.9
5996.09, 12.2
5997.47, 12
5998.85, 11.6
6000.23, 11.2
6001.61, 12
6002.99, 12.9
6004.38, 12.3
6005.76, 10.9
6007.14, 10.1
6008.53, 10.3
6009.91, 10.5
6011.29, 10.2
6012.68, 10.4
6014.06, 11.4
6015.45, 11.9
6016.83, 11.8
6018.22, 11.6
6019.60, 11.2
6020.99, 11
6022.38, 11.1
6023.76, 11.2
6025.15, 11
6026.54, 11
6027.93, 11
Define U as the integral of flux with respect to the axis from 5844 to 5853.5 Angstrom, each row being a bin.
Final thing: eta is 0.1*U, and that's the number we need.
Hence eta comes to 10.4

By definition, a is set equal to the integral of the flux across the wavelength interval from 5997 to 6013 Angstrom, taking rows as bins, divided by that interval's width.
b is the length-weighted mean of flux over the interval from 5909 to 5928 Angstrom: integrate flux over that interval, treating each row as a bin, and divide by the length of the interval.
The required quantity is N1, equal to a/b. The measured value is 1.01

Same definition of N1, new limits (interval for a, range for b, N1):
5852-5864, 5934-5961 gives 1.06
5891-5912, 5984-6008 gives 0.98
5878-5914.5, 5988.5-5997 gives 0.98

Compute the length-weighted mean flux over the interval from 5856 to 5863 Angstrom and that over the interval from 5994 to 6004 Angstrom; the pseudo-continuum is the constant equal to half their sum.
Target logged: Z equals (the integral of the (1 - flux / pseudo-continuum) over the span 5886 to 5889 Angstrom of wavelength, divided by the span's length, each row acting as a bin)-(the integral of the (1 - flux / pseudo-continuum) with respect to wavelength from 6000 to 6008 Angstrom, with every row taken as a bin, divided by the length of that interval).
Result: 0.108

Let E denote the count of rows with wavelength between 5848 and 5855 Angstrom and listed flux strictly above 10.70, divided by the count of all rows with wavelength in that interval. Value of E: 0.40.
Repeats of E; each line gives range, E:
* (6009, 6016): 0.40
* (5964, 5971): 1.00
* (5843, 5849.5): 0.80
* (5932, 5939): 1.00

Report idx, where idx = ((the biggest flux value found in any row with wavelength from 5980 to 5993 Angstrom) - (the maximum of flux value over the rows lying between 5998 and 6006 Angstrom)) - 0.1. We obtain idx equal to -1.7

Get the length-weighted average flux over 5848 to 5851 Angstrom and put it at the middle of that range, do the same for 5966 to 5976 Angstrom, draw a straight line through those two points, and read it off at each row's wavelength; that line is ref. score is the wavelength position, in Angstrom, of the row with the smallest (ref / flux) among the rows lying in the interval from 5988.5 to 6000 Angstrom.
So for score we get 5996.09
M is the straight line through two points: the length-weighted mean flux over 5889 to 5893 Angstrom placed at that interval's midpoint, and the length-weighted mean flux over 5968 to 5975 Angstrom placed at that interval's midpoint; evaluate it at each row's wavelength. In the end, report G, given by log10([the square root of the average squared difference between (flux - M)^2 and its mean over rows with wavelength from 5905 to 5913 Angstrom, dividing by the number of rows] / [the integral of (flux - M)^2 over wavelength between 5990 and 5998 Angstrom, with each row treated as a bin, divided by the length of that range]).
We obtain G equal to -0.62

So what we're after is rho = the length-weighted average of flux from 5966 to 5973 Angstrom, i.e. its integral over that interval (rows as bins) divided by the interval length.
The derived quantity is 10.7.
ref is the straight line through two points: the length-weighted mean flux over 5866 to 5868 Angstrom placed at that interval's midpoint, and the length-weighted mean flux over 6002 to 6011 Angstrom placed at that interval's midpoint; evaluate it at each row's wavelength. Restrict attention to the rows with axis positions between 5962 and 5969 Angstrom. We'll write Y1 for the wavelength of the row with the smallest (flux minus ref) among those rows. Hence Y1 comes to 5963.04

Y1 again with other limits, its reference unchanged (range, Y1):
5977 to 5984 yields 5983.67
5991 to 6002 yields 5991.95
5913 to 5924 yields 5913.82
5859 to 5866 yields 5860.95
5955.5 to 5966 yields 5960.30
